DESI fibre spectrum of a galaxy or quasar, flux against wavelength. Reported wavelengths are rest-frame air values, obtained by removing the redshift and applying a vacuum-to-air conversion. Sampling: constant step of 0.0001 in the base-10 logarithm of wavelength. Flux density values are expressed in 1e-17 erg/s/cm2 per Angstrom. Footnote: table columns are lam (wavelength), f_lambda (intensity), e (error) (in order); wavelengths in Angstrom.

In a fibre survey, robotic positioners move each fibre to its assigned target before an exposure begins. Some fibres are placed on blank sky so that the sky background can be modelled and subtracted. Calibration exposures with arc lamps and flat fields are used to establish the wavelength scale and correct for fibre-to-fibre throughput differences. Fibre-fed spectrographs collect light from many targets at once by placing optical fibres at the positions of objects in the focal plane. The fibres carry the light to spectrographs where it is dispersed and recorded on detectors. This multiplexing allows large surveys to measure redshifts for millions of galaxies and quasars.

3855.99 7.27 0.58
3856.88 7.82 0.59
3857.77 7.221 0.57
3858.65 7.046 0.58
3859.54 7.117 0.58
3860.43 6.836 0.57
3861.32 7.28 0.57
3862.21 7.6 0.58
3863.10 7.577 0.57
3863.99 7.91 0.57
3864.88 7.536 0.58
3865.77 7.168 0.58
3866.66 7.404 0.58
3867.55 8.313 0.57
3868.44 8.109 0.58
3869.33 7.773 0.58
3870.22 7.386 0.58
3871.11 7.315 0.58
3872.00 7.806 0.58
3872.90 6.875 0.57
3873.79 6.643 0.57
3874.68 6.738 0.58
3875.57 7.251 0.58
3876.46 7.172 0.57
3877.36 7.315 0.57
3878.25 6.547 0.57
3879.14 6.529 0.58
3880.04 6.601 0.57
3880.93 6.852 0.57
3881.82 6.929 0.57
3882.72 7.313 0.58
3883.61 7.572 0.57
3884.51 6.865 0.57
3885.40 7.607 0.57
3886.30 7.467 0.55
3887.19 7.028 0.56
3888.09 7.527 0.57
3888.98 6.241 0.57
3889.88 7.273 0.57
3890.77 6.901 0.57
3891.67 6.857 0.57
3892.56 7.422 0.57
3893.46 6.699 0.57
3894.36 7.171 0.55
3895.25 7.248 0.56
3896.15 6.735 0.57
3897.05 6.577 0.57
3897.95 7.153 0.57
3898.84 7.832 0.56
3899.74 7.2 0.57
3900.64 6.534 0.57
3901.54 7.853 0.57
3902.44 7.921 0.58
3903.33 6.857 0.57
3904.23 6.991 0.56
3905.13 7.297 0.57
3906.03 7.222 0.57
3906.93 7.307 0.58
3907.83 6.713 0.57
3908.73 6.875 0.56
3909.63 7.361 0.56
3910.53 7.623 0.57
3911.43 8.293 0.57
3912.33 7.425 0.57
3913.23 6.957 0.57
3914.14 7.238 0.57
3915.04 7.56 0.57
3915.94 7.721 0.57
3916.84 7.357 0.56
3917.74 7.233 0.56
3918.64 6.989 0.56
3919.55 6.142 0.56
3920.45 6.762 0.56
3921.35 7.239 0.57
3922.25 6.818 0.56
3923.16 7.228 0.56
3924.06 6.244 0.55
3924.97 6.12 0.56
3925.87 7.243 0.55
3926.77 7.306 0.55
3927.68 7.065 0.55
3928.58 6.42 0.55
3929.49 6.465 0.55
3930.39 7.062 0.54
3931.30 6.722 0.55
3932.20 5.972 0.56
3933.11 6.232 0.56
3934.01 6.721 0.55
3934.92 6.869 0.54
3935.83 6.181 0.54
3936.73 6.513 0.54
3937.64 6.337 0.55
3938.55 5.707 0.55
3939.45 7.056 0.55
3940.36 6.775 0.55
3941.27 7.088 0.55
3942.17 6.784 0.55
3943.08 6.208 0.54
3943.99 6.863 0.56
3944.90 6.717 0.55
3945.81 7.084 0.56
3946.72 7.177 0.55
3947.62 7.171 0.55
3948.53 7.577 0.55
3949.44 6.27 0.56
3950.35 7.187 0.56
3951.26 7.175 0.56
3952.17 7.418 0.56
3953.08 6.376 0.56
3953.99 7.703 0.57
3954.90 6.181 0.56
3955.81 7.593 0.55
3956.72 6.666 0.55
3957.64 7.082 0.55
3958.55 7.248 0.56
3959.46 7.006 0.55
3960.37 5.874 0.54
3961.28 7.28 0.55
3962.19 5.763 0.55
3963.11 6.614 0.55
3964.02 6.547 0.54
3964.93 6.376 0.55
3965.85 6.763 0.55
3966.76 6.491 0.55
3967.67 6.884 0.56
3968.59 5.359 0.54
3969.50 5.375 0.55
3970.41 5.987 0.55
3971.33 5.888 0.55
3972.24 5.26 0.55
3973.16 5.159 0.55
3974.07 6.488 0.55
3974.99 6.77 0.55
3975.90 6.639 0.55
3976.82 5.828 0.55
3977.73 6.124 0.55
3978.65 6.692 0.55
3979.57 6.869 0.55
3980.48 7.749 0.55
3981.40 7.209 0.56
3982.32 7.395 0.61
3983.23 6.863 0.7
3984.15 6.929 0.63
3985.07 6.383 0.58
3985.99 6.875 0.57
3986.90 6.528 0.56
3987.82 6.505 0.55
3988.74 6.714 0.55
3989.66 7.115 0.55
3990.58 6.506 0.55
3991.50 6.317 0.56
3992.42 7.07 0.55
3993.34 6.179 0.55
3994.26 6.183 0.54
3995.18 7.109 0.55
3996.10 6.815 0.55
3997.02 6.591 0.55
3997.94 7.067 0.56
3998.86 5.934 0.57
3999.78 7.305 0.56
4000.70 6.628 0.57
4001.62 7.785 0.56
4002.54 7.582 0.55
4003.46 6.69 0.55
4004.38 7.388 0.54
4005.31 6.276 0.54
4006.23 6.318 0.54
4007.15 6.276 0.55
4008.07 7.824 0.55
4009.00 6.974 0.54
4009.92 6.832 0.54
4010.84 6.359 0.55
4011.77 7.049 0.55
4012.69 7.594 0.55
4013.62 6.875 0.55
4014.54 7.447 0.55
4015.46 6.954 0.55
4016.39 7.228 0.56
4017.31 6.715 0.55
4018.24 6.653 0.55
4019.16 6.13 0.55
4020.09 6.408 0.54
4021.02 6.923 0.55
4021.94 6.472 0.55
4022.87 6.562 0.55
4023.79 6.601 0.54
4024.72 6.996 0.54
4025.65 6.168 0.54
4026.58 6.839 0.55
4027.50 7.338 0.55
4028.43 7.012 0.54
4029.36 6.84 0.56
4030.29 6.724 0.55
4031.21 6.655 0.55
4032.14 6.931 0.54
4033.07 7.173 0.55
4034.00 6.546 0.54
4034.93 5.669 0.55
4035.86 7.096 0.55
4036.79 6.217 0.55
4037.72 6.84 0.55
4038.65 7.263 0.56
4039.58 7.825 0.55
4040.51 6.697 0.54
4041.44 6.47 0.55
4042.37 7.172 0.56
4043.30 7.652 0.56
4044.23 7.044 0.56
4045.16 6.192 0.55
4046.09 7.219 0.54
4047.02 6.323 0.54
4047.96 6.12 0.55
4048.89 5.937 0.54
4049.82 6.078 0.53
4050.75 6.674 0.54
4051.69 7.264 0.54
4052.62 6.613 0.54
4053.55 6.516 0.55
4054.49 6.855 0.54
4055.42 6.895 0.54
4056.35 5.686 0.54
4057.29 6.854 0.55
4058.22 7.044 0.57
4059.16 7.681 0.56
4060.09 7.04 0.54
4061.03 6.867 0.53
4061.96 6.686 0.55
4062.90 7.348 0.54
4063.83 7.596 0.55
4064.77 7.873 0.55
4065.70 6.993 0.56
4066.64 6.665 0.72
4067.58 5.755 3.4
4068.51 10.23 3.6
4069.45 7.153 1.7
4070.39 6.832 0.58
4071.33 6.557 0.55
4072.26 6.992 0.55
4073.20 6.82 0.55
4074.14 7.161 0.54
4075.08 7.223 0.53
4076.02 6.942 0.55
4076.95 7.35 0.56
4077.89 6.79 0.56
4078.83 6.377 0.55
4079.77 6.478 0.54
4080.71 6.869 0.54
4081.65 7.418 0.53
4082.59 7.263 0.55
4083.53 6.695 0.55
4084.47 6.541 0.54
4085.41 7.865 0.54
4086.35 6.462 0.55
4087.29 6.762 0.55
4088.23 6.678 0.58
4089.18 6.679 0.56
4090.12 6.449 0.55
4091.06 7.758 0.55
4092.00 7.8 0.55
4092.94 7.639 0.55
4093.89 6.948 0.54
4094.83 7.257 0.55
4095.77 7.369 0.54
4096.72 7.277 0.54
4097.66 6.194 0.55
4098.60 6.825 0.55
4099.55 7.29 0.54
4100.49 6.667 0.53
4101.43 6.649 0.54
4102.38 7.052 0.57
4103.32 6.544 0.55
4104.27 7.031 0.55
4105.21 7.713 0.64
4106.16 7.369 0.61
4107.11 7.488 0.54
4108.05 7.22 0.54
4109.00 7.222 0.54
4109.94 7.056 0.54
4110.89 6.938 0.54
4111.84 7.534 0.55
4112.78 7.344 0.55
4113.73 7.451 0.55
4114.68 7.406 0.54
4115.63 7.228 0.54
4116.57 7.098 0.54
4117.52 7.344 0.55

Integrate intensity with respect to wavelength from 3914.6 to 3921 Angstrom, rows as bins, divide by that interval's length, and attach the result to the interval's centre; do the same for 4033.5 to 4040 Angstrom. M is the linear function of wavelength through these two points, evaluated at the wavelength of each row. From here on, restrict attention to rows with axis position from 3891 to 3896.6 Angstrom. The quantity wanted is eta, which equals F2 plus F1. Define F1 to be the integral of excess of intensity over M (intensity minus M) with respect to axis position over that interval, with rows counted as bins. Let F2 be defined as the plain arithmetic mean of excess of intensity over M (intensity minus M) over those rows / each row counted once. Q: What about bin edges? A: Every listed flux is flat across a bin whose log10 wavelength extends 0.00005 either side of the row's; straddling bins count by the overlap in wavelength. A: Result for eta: -1.1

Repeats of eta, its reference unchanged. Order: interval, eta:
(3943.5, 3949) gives 0.4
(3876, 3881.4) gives -2.5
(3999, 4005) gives 2.0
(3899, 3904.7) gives 0.6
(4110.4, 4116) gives 5.1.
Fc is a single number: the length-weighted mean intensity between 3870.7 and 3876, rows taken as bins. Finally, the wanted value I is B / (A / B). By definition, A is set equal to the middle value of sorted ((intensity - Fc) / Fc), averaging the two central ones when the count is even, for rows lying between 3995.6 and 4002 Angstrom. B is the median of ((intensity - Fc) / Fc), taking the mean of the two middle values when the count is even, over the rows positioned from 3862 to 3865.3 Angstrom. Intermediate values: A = -0.04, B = 0.07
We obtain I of -0.116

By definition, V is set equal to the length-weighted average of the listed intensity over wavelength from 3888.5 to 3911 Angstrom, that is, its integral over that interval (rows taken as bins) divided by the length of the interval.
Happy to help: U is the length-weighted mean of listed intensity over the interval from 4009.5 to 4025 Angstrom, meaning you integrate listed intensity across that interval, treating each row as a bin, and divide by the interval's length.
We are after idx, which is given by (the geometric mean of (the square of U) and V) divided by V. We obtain 2.55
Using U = 6.81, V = 7.12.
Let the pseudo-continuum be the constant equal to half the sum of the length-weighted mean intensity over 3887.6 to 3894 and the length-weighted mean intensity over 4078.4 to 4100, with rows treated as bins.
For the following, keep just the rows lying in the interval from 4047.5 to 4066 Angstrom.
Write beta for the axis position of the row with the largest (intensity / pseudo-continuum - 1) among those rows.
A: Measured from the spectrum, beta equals 4064.77 Angstrom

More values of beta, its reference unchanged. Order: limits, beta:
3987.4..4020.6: 4008.07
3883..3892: 3885.40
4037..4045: 4039.58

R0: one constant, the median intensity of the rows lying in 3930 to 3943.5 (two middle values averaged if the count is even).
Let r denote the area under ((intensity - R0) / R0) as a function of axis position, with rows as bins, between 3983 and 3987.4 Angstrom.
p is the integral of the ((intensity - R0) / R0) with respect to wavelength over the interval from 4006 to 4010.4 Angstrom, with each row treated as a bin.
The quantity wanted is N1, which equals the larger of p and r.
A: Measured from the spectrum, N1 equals 0.10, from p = 0.10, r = -0.01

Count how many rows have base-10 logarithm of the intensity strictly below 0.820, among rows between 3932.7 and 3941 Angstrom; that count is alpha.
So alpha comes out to 5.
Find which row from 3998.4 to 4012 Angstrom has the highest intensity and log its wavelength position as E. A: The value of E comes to 4008.07 Angstrom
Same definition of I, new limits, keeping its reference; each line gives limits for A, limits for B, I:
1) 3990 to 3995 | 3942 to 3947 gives -0.014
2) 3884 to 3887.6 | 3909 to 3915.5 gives 0.101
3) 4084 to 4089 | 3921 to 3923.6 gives -0.005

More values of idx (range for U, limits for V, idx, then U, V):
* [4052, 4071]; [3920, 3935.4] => 2.72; 7.06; 6.73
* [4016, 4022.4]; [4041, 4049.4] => 2.57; 6.64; 6.68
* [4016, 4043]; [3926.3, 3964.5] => 2.60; 6.77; 6.76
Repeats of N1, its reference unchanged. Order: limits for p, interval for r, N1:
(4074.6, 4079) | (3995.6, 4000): 0.17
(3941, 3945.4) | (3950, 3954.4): 0.29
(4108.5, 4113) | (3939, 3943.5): 0.33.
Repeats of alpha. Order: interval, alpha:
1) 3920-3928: 2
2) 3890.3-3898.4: 1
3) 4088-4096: 1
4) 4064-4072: 2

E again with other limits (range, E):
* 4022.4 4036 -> 4027.50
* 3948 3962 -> 3953.99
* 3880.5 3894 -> 3885.40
